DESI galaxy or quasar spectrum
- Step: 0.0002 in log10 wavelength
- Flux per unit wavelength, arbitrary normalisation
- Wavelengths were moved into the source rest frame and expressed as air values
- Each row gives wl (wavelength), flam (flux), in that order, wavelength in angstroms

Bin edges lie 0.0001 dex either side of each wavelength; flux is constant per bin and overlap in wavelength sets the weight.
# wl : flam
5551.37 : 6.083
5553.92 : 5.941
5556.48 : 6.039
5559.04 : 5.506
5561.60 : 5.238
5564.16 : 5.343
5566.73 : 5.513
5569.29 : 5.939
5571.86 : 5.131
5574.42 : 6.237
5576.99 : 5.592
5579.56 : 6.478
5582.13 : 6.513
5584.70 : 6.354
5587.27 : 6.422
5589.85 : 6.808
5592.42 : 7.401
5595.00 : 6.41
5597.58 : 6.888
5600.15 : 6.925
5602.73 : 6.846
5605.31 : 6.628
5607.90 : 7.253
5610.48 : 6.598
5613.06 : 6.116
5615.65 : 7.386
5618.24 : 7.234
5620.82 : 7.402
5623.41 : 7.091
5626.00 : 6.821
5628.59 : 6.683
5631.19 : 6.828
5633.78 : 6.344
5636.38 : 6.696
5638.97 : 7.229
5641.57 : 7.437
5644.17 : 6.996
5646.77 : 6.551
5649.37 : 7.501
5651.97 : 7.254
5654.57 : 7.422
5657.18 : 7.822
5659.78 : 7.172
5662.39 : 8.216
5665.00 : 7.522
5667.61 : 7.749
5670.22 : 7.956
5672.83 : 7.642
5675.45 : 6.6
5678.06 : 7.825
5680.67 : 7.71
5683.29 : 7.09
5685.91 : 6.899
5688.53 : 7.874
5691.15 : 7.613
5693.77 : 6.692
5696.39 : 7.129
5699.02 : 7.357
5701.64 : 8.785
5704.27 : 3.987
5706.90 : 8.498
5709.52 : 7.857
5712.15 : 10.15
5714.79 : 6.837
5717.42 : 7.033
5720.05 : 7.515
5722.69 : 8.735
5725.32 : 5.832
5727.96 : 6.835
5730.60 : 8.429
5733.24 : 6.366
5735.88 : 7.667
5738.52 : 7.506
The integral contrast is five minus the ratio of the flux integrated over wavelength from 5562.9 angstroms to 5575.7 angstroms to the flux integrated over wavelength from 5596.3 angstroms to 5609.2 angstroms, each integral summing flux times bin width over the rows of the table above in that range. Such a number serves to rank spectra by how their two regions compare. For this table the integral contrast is 4.19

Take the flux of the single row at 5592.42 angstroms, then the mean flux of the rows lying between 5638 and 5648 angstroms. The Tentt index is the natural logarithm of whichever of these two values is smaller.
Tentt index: 1.95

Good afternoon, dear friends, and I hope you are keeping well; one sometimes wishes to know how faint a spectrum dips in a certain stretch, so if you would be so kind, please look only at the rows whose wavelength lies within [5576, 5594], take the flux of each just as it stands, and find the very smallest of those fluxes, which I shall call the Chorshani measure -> 5.592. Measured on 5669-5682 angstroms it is 6.6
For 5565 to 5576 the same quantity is 5.131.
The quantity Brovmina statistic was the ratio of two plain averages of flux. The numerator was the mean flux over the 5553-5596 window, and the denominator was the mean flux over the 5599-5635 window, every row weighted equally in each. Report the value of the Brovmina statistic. 0.881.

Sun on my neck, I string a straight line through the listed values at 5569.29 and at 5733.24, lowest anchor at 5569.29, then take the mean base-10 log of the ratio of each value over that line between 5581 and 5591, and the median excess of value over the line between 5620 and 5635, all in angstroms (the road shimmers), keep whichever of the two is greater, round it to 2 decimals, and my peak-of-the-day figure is 0.73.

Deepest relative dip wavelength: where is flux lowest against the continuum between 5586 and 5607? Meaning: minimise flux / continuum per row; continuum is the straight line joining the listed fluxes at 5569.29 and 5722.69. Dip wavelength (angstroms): 5595.00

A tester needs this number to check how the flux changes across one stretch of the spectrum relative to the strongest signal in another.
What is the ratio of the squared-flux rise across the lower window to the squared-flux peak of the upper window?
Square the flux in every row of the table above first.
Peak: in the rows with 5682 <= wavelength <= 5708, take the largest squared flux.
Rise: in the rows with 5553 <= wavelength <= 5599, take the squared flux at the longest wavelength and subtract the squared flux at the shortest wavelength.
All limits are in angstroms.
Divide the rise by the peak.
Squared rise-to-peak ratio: 0.16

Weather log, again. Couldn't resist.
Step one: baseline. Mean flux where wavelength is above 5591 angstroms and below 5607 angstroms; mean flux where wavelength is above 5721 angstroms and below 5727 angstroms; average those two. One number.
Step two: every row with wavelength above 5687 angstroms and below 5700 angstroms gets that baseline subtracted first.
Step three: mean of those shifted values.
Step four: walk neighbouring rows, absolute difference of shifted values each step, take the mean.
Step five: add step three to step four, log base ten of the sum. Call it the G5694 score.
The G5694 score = -0.14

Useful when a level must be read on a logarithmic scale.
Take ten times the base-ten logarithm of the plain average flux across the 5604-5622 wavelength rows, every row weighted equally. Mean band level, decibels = 8.4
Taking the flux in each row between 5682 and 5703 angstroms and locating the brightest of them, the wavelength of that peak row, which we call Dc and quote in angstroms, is 5701.64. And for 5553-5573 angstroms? 5556.48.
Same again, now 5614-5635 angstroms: 5620.82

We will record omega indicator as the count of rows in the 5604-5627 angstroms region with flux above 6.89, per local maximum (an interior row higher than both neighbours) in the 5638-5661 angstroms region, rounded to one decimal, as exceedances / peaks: 1.7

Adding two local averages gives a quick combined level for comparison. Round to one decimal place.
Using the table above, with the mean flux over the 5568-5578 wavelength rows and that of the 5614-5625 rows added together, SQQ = 13.0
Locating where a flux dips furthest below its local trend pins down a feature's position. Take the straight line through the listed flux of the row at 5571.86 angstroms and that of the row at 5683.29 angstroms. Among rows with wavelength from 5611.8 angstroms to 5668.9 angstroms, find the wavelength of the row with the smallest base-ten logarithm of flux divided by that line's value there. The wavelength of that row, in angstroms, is 5646.77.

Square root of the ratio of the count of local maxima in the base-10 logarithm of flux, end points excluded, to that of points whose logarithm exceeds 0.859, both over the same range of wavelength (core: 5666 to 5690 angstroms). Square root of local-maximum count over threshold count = 0.58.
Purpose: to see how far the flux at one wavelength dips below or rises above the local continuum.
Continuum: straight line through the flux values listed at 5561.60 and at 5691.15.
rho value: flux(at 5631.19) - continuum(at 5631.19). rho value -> 0.3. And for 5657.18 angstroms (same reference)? 0.8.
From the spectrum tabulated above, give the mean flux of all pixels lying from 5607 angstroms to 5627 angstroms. 7.0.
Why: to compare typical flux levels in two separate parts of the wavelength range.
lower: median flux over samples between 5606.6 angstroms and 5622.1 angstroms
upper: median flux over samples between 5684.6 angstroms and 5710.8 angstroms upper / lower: 1.03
